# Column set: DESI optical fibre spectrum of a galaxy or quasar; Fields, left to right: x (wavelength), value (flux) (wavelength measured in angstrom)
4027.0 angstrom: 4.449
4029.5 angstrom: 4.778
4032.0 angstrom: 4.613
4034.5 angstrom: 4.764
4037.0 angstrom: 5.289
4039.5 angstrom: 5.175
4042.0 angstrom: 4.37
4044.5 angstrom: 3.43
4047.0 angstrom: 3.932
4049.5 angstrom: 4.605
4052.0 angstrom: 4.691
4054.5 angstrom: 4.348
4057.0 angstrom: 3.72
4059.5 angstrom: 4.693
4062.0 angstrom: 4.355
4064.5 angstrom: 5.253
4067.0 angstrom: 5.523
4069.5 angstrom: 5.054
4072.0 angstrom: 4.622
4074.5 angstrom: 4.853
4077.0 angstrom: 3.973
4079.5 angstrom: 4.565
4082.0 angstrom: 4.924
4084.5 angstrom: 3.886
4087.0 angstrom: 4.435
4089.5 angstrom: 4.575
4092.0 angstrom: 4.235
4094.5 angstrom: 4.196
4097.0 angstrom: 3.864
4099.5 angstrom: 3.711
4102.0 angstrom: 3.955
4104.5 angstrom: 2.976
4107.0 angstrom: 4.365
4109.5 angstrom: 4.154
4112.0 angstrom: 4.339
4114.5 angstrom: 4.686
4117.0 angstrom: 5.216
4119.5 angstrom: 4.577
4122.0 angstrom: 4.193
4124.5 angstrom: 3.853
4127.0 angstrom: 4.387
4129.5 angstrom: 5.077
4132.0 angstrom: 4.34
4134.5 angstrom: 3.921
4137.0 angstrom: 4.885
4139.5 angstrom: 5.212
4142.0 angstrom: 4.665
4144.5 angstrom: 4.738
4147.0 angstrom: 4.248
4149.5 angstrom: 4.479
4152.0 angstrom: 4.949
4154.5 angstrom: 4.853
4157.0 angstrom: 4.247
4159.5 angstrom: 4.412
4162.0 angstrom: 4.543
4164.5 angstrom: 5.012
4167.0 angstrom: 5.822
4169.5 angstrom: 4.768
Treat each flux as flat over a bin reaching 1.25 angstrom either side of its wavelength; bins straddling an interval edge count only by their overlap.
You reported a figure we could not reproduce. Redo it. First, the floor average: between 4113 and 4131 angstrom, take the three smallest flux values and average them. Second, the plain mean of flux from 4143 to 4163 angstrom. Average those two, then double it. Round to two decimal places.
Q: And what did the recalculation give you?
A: 8.70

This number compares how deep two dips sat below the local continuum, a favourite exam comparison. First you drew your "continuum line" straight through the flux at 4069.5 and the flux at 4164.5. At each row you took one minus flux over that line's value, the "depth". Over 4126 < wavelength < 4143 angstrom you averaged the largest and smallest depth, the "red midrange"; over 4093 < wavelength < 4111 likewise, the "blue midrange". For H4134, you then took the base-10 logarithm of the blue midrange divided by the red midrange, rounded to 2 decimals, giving 0.47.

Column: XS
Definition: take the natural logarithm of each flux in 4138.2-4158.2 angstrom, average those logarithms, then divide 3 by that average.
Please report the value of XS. 1.95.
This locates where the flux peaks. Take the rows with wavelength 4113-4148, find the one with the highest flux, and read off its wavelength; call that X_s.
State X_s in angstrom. 4117.0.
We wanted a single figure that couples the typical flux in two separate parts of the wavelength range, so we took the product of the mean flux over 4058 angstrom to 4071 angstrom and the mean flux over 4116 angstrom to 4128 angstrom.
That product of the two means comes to 22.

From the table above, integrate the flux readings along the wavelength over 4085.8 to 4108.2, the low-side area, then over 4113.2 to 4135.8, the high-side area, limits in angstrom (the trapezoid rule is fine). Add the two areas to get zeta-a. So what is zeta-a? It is 191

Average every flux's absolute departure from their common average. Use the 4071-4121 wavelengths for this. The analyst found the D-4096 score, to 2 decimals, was 0.38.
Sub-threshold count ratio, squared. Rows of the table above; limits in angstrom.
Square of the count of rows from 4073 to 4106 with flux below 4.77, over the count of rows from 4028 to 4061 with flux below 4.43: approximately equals 4.8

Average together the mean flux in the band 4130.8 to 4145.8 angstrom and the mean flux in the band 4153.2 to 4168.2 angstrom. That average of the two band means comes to 4.72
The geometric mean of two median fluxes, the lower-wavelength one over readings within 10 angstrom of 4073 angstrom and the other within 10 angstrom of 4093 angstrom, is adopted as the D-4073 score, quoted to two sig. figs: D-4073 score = 4.5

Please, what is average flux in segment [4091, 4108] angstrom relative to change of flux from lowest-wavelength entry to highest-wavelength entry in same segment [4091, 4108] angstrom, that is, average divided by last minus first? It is 30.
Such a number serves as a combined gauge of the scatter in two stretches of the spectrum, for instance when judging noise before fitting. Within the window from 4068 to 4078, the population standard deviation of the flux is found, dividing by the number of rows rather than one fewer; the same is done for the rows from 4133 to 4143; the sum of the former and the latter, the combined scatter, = 0.88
